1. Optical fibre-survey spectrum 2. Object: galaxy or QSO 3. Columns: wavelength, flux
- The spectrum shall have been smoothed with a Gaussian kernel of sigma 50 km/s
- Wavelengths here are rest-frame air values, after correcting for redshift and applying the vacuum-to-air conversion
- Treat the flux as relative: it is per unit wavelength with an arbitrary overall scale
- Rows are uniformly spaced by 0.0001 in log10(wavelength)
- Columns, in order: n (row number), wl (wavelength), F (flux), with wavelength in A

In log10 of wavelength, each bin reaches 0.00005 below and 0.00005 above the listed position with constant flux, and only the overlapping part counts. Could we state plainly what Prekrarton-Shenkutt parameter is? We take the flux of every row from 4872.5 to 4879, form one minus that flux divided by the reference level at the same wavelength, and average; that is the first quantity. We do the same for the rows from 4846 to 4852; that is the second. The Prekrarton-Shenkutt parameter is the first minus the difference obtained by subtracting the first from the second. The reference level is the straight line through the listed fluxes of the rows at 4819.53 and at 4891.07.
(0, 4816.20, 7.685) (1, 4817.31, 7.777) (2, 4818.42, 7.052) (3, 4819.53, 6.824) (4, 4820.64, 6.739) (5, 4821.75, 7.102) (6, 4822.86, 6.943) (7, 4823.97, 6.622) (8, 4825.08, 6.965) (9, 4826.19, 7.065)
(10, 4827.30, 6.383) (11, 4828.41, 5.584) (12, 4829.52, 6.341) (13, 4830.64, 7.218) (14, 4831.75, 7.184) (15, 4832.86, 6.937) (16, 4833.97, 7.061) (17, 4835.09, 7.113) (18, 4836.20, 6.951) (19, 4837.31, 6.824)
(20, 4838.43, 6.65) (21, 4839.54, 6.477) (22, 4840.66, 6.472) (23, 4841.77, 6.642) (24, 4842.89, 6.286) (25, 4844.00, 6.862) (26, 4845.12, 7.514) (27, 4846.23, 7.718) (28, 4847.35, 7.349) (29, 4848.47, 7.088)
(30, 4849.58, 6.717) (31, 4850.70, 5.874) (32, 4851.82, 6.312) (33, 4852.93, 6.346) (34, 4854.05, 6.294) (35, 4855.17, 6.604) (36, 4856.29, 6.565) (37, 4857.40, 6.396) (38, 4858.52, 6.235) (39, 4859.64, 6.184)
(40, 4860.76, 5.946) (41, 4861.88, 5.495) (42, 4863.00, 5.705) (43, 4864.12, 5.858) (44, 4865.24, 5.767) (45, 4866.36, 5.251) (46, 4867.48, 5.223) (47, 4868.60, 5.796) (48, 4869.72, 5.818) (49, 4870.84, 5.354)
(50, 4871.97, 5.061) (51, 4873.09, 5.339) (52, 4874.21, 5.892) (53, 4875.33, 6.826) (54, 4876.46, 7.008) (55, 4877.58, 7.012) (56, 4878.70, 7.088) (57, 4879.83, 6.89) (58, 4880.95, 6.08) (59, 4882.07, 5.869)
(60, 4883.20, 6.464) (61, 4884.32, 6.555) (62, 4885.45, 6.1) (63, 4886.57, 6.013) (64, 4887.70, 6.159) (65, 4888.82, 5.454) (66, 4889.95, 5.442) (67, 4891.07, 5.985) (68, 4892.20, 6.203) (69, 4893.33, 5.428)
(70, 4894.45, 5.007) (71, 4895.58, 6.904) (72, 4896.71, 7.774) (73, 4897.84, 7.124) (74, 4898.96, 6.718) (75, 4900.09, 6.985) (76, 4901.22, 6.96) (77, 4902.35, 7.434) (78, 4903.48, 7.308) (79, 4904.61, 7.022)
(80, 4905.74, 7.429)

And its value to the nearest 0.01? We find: -0.06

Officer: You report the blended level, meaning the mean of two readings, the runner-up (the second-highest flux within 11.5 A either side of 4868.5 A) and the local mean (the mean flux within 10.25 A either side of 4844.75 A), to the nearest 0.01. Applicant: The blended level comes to 6.88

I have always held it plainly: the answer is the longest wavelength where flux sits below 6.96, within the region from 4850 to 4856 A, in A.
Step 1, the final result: 4855.17 A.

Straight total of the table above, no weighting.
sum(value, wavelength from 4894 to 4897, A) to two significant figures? 20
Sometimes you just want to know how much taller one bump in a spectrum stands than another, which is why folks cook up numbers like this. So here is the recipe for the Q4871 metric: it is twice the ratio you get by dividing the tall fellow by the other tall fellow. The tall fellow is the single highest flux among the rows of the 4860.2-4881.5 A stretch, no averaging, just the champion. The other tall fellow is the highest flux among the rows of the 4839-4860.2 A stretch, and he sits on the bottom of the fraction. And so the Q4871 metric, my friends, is 1.84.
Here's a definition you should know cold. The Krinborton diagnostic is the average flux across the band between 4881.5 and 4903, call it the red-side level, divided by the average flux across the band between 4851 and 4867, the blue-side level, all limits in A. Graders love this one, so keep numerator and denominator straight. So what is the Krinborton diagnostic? 1.05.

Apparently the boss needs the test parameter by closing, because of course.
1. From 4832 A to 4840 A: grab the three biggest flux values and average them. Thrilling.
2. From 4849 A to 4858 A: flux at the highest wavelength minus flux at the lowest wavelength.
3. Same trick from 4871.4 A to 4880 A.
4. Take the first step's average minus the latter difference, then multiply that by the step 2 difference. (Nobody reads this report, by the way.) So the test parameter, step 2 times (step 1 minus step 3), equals -1.7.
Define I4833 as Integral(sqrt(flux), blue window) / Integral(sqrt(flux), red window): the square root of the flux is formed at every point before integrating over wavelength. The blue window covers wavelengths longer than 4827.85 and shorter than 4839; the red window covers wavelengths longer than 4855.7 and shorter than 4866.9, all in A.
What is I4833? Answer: 1.06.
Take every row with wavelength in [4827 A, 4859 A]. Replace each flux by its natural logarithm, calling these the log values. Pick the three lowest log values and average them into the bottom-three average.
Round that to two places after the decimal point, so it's 1.77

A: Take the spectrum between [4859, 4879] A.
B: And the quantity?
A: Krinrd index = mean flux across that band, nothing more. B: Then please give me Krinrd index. 5.9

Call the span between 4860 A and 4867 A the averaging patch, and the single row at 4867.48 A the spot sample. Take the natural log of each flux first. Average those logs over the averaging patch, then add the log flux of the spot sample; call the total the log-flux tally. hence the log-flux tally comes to 3.39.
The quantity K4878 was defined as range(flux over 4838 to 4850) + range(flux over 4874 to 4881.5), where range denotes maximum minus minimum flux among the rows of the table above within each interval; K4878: 2.6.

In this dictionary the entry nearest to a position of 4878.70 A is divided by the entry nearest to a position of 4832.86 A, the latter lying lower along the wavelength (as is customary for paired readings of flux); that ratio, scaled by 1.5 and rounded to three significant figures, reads 1.53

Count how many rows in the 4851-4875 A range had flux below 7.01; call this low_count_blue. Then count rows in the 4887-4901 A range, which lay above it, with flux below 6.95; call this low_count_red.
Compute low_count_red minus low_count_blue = -12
